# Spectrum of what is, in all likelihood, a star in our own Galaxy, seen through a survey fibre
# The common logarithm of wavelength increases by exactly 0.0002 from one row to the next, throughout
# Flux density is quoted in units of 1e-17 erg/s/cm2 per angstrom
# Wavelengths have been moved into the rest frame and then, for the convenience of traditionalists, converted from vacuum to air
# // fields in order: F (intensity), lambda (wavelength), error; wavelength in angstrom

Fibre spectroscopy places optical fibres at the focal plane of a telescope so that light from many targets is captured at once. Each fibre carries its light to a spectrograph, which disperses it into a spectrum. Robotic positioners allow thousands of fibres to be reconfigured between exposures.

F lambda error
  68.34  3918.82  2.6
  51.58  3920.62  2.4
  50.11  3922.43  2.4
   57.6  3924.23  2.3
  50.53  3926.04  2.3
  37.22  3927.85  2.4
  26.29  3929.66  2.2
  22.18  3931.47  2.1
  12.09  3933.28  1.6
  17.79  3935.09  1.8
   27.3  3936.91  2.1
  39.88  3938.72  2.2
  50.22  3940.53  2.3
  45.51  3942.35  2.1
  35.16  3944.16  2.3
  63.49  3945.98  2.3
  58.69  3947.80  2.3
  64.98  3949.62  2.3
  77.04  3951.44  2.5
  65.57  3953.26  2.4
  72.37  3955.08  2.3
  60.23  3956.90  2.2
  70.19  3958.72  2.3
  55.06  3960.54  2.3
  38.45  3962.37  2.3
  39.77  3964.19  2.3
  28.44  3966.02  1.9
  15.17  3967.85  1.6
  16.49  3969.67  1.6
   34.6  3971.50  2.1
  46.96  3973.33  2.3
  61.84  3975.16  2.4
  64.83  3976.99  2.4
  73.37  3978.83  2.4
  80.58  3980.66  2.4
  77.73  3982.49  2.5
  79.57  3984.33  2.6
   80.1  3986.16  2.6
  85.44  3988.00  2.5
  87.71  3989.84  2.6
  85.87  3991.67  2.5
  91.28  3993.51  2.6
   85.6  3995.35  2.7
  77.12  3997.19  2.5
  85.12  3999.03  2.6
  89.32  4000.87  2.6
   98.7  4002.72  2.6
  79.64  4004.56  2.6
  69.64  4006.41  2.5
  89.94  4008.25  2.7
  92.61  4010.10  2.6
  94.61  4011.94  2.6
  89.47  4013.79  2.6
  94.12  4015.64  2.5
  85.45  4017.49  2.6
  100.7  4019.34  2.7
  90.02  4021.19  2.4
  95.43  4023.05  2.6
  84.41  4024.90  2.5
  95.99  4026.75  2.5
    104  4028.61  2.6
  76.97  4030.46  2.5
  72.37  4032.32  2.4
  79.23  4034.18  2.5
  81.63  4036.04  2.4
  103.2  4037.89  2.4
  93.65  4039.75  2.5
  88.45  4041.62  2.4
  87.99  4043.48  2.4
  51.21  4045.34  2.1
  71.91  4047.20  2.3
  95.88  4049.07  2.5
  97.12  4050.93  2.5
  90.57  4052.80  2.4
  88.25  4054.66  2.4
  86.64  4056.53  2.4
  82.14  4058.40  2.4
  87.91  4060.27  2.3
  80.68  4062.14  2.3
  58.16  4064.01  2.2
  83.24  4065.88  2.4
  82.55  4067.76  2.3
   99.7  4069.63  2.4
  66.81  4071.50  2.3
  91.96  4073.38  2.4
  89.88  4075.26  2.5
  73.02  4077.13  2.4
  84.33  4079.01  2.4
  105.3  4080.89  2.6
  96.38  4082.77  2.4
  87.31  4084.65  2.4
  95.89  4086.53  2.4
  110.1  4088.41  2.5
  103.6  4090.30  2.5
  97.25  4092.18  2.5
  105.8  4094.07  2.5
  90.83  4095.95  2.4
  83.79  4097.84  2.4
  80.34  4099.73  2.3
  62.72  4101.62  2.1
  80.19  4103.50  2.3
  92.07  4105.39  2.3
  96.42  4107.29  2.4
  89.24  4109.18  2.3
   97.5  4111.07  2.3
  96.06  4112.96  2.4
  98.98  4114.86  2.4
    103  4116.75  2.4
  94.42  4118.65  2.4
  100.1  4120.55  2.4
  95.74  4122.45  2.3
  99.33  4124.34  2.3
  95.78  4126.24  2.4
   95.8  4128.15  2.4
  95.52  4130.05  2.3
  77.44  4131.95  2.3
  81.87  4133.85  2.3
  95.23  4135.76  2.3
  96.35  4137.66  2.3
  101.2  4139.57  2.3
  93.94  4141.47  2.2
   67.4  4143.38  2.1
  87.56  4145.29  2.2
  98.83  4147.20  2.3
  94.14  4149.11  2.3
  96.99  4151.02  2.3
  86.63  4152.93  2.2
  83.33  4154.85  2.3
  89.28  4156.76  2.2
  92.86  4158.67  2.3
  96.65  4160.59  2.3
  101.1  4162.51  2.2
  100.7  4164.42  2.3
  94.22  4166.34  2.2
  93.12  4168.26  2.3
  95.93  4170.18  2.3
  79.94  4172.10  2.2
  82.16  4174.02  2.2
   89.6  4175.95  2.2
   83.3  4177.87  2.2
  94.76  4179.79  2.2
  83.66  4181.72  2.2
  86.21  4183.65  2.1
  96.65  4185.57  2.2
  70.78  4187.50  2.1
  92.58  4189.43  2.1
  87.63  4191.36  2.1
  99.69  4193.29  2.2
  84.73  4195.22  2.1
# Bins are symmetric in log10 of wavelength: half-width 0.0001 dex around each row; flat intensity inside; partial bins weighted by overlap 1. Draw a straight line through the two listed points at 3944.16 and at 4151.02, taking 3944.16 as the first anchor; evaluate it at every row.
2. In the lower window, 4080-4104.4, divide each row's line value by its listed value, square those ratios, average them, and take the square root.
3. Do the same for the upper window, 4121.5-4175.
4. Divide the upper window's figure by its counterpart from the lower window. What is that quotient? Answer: 1.2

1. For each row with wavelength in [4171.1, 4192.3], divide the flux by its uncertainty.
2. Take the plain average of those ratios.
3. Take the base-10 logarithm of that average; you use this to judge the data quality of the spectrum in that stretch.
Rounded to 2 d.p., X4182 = 1.60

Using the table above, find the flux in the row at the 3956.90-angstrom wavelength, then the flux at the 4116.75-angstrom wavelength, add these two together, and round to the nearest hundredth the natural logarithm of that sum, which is 5.10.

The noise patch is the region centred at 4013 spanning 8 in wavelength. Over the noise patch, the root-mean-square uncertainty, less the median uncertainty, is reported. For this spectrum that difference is -0.025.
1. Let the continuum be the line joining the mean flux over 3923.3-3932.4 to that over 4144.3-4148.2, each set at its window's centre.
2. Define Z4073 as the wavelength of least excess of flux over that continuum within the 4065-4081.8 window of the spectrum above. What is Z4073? 4071.50 angstrom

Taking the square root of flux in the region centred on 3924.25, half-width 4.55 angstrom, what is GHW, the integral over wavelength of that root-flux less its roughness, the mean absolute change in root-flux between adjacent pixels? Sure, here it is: 63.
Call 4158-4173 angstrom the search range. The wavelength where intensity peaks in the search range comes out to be 4162.51 angstrom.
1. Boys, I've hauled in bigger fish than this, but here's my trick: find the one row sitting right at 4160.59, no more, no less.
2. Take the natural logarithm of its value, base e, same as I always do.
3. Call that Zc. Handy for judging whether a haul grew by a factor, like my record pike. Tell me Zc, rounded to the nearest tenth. 4.6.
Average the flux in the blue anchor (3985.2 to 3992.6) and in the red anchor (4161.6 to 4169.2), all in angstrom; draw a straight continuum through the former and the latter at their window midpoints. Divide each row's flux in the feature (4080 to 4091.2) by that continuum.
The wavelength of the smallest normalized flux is 4084.65 angstrom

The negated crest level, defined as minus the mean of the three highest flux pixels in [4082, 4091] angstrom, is -103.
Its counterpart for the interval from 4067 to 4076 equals -94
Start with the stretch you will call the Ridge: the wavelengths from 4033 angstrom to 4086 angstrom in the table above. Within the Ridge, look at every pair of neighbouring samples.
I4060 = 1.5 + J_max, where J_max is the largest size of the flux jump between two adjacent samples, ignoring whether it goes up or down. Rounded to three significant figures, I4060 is 38.3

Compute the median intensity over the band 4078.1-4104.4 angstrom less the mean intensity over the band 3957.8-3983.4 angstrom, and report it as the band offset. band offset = 43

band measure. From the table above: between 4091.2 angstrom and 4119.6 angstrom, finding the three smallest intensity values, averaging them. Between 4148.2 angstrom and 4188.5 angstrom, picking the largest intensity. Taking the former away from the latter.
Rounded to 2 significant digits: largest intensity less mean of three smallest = 27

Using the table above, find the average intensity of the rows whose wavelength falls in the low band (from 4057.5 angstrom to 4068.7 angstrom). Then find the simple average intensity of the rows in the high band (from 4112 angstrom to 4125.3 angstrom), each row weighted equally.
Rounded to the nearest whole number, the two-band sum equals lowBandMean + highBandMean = 177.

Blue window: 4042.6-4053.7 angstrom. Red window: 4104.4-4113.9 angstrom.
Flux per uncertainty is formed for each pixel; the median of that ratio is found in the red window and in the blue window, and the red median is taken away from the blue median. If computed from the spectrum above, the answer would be -3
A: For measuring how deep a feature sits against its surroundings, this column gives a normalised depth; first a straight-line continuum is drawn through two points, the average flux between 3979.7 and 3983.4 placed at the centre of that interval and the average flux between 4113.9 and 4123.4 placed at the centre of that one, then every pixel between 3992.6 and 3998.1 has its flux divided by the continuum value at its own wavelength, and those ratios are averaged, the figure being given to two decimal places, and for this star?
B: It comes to 1.04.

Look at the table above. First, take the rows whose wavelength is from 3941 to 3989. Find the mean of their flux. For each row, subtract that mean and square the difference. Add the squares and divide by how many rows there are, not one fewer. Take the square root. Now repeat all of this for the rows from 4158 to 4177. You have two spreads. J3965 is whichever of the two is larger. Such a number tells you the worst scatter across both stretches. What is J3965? 20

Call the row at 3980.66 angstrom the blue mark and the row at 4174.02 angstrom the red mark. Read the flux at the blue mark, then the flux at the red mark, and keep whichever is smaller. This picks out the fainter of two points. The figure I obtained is 81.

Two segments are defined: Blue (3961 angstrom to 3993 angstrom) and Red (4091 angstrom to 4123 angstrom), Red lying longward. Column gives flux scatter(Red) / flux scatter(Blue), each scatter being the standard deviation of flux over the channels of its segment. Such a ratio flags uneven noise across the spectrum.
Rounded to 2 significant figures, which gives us 0.41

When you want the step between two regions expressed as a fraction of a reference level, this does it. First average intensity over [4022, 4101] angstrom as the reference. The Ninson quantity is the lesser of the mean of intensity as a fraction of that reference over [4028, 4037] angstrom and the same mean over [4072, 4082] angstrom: 0.94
